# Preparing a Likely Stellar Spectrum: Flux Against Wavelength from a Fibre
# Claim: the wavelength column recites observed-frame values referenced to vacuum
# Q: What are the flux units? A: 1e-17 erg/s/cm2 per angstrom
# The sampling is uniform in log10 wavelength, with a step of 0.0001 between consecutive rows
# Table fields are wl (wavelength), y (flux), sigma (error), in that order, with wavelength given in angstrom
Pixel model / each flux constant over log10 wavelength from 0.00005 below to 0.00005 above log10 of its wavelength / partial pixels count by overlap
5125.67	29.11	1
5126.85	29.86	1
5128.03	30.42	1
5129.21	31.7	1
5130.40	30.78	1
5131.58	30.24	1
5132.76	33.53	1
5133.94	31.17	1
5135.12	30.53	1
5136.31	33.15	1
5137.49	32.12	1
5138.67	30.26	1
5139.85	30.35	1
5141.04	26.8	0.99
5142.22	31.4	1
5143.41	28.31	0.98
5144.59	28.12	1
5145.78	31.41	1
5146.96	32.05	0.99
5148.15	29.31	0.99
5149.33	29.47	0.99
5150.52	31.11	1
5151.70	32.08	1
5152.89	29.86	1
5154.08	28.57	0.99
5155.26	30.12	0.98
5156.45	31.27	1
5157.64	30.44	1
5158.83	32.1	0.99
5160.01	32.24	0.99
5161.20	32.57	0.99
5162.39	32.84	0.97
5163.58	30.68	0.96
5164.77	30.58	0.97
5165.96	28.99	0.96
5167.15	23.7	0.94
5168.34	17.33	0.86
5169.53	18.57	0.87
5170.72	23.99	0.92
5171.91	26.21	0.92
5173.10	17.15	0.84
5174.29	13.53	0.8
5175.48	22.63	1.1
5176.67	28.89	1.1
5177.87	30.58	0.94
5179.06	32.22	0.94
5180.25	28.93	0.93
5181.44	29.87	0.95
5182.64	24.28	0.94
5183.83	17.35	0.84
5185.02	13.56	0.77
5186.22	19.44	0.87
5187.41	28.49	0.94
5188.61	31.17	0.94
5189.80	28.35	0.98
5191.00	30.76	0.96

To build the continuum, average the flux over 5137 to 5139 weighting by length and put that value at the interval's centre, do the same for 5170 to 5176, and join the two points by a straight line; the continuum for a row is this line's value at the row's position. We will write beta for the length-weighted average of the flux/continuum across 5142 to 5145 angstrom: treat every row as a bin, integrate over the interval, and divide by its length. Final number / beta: 0.98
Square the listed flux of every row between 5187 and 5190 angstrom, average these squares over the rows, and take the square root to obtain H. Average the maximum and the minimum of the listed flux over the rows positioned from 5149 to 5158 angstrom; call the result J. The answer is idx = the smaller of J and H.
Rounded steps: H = 29.4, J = 30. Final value 29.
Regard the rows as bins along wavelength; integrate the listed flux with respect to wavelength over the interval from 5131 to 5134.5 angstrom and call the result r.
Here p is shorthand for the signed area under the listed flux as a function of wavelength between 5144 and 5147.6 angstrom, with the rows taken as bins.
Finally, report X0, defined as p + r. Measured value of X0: 221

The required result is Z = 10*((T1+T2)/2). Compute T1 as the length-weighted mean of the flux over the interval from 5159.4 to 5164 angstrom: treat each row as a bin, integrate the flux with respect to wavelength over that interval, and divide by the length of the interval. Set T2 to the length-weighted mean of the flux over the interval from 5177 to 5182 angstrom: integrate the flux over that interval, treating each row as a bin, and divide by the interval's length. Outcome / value 312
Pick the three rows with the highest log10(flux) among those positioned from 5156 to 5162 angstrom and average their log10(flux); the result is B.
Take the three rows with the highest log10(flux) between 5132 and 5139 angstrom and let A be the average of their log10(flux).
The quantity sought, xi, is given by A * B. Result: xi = 2.29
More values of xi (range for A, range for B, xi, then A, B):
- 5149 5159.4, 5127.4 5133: 2.26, 1.50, 1.50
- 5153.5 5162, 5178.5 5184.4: 2.24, 1.51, 1.48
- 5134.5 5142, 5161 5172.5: 2.26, 1.50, 1.51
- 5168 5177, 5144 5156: 2.13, 1.42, 1.50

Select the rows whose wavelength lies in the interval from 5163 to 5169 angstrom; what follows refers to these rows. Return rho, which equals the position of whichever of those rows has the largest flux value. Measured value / 5163.58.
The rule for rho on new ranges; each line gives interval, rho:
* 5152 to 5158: 5156.45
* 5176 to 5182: 5179.06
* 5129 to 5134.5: 5132.76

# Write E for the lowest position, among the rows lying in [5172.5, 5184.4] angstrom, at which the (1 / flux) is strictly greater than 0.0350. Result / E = 5173.10 angstrom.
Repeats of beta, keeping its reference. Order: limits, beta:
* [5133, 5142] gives 0.98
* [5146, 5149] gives 1.08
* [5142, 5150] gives 1.04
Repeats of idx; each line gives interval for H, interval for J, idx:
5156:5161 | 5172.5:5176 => 18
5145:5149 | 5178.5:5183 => 28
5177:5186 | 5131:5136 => 26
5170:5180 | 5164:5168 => 25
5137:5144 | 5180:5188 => 22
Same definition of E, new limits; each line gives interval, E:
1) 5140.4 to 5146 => 5141.04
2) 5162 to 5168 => 5167.15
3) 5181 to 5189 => 5182.64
